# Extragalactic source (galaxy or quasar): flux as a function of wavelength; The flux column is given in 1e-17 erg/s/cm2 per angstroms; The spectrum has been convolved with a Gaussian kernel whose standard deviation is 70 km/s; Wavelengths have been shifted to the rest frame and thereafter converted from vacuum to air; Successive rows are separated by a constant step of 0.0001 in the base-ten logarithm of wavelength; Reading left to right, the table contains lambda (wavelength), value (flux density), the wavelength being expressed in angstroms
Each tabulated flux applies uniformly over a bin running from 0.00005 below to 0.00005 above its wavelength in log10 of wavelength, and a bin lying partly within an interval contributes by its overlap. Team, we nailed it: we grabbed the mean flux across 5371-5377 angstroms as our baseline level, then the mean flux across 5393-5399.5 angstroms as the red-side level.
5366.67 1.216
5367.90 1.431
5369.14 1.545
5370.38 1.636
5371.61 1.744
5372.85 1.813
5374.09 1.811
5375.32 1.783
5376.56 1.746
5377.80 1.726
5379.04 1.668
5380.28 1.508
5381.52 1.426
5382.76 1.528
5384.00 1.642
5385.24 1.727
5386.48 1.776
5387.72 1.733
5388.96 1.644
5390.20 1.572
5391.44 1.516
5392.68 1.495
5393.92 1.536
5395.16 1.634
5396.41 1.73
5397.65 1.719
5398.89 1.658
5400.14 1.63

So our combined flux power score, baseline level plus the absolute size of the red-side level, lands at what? 3.43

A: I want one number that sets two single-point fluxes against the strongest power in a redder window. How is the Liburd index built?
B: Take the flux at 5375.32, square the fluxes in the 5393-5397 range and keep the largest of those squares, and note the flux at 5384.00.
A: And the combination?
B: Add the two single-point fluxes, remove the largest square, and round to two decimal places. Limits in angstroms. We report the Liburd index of 0.43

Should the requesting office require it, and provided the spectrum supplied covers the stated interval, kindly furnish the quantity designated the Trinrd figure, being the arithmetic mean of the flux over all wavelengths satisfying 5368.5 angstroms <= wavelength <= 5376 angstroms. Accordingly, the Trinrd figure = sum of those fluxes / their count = 1.72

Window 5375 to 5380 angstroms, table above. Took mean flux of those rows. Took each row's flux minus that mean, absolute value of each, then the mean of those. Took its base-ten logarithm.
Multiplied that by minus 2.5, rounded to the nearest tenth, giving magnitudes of 3.7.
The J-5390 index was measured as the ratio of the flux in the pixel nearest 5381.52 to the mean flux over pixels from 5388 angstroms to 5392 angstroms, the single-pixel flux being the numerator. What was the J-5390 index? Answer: 0.90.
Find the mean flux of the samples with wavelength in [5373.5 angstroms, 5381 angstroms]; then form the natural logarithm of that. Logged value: 0.53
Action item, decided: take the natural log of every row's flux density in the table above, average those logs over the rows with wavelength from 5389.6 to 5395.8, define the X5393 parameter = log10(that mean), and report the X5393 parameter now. -0.36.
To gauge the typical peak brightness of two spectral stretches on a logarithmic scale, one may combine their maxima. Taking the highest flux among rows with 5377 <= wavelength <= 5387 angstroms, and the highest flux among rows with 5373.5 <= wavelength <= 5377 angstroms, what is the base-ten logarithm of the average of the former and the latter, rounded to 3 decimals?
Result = 0.254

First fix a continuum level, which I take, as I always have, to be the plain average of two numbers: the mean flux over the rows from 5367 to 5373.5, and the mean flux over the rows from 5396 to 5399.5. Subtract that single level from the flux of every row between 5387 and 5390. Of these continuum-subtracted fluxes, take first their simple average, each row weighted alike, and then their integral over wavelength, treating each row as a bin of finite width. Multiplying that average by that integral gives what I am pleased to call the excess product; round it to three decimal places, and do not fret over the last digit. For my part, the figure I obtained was 0.001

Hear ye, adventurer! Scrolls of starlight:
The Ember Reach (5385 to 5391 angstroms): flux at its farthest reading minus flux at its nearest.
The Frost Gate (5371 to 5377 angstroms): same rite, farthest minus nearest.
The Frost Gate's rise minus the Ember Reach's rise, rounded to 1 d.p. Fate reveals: 0.2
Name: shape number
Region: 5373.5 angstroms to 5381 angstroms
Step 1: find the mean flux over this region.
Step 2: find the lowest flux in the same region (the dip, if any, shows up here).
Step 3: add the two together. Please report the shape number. 3.21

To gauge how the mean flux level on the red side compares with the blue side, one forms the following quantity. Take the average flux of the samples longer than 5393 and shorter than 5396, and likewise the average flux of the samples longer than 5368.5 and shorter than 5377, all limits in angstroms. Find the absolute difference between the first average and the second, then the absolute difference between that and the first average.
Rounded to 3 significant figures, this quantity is 1.44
